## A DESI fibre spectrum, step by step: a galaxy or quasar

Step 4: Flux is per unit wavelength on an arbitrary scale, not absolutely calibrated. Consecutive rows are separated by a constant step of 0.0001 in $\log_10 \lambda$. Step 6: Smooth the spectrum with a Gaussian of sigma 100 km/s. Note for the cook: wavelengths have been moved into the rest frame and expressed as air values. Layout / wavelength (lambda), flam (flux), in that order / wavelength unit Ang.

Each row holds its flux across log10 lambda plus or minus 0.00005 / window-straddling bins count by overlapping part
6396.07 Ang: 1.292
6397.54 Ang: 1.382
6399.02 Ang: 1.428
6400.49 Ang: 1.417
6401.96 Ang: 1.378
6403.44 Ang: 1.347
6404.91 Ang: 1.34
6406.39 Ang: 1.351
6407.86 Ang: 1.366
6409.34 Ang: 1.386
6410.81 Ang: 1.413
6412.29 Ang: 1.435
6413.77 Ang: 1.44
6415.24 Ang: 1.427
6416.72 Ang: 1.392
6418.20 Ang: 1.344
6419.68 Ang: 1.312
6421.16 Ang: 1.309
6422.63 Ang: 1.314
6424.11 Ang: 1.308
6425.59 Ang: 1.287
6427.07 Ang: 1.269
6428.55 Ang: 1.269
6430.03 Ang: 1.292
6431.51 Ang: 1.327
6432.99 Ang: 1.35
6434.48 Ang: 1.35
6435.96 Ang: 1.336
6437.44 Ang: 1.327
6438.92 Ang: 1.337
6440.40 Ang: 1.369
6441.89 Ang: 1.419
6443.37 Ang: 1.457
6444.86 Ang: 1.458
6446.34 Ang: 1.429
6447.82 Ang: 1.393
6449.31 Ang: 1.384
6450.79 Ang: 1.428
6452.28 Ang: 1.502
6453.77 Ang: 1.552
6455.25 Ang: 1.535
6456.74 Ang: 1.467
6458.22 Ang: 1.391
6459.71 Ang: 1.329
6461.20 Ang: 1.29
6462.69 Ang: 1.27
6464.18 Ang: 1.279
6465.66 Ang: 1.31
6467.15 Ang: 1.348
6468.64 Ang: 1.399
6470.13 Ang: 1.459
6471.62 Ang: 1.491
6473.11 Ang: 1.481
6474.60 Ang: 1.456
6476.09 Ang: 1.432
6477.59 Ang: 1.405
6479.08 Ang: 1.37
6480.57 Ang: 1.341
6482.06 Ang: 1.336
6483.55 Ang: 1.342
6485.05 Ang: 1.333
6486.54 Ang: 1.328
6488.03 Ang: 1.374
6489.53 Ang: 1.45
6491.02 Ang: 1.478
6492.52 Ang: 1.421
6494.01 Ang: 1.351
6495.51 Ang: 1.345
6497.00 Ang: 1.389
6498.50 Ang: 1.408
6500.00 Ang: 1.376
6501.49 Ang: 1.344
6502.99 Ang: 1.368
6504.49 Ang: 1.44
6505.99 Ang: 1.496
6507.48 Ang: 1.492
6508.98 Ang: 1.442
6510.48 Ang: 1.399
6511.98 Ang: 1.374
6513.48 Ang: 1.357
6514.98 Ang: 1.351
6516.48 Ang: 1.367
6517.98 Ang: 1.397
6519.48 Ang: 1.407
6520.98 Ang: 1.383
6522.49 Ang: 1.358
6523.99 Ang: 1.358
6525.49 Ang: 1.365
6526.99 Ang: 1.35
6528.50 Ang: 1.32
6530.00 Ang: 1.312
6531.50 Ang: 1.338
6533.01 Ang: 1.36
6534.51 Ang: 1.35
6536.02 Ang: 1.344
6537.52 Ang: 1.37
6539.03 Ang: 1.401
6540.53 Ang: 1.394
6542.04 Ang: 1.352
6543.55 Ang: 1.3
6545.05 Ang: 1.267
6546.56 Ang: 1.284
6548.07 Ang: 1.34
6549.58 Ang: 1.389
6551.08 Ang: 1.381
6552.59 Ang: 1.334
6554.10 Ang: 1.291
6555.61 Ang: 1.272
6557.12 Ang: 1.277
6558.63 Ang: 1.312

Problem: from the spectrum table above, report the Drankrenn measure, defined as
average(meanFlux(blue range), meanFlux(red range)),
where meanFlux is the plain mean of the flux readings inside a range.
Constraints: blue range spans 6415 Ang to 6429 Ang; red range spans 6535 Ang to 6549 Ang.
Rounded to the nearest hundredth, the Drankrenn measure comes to 1.33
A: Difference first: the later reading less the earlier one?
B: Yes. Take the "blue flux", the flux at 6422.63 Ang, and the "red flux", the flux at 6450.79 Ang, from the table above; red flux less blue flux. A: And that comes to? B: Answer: 0.11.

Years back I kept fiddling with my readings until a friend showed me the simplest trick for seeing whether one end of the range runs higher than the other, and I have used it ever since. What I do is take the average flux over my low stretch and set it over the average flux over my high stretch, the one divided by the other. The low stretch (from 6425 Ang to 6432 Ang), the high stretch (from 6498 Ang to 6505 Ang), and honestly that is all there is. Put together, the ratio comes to 0.93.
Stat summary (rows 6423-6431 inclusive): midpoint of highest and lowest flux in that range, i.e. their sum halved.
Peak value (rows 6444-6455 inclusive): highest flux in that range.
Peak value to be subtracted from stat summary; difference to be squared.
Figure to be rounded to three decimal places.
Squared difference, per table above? 0.069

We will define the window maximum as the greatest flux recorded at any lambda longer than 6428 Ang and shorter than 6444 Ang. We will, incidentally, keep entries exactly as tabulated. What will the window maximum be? 1.457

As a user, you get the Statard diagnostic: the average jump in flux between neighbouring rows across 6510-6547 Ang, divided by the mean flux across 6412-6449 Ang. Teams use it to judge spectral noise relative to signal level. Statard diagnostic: 0.0149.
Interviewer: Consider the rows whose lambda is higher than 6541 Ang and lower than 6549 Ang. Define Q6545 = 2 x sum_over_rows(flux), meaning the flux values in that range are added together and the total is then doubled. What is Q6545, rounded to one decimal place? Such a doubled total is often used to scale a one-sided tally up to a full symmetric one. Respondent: 13.1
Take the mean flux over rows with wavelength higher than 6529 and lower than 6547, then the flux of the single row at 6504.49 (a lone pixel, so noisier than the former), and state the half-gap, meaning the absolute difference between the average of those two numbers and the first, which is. 0.050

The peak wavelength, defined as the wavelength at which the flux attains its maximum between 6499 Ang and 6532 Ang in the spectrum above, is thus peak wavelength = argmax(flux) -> 6505.99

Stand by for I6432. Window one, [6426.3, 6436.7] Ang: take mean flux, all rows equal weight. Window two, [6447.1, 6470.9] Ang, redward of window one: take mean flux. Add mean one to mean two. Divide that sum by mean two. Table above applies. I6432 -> 1.94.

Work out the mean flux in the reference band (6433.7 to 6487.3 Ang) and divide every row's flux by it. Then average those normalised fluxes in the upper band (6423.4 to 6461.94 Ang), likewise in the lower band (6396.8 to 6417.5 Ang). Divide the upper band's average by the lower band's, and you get 0.99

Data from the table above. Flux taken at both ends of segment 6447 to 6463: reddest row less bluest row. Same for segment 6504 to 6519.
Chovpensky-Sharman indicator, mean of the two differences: -0.08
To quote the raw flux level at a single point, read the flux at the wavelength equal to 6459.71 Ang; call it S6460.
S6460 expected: 1.329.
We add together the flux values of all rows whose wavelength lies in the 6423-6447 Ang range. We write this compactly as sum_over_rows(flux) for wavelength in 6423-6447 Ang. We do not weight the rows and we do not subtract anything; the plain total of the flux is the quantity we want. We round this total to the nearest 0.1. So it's 21.6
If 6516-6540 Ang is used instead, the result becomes 21.8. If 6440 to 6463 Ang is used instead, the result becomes 22.7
